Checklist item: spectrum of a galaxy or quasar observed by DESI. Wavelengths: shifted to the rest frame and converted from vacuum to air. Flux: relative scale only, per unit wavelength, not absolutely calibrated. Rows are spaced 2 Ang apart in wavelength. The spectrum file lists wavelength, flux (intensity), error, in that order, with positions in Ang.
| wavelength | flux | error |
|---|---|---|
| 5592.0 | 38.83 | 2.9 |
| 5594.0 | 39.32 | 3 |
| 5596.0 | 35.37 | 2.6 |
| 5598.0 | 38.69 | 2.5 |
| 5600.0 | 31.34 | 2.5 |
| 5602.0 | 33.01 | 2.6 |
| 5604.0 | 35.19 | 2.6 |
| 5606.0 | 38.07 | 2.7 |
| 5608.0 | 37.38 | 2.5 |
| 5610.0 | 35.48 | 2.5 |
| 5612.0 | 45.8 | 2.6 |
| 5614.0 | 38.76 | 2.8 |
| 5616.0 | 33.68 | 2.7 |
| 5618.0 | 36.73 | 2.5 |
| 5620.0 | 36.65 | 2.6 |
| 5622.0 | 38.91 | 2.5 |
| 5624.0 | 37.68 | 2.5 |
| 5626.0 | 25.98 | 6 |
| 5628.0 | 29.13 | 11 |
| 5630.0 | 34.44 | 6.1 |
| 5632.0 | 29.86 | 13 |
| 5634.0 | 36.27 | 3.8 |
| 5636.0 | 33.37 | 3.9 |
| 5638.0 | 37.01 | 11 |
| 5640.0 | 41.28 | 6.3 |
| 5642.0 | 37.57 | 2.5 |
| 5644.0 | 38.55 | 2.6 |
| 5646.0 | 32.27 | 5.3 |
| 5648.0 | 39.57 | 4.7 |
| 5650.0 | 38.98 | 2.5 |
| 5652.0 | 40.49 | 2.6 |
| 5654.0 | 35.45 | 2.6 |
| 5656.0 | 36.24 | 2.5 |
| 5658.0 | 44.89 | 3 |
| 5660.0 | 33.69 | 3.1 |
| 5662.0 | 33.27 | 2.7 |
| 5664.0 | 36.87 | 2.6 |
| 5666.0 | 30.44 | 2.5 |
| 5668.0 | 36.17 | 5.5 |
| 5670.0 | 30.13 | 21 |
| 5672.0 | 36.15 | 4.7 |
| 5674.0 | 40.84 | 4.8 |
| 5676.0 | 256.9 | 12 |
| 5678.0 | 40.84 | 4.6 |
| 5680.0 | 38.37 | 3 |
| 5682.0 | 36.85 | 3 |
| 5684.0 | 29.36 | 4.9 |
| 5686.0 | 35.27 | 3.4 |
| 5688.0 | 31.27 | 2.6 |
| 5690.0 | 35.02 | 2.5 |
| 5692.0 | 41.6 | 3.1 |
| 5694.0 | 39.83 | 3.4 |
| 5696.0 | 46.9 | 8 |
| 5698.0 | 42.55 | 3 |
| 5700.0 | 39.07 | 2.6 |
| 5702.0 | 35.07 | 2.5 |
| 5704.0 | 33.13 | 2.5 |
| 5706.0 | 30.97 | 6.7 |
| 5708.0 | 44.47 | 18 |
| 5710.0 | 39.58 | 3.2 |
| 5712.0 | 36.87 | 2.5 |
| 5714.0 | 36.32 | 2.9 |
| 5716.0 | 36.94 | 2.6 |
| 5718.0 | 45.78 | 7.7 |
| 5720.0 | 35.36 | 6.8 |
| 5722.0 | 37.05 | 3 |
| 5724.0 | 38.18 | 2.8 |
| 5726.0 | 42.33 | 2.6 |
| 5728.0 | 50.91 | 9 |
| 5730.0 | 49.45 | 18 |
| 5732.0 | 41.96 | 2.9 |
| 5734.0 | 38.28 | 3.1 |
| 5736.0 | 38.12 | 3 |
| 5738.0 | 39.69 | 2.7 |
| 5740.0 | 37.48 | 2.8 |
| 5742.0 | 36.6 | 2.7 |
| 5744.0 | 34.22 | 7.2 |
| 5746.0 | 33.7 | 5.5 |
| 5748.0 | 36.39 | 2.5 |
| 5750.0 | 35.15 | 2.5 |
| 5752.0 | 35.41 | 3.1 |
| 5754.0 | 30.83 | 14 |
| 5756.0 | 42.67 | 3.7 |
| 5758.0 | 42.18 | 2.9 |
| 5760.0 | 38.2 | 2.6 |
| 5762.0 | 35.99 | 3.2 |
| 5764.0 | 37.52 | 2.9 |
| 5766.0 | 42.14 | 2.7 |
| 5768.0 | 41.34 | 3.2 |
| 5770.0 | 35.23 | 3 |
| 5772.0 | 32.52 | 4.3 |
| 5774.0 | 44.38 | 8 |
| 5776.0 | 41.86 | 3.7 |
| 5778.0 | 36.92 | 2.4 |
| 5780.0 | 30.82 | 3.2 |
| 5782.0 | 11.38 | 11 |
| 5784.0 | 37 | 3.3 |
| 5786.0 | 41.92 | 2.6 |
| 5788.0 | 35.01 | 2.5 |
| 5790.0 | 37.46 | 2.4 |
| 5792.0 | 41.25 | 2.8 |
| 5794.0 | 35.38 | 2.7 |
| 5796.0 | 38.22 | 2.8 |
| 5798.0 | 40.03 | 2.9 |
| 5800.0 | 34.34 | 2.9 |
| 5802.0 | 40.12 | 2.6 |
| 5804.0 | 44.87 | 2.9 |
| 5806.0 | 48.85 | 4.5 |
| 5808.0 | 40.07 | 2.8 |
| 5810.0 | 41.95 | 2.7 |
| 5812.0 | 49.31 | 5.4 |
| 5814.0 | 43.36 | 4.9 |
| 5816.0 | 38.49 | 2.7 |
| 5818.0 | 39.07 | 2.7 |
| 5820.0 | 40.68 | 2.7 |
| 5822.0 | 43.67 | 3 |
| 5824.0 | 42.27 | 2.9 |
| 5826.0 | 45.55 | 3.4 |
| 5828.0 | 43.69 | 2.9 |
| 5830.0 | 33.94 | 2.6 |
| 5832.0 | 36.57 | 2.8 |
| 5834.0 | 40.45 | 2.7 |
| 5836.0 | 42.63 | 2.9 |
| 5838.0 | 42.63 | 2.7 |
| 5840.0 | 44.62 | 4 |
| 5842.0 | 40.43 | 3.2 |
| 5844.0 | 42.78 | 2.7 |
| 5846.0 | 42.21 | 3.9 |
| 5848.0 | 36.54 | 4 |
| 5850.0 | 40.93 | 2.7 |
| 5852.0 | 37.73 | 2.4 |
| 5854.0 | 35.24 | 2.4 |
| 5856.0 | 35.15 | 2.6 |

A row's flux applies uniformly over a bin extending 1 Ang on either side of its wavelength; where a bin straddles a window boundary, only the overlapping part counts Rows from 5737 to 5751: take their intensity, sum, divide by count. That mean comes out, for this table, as 36.2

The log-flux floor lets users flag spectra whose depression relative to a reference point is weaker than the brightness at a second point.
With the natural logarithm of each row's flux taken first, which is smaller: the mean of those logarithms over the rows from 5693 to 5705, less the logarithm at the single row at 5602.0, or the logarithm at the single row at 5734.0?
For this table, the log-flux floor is 0.17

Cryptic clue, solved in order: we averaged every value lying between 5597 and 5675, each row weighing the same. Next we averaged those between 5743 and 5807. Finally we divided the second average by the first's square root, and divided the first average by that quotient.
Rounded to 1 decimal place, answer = 5.8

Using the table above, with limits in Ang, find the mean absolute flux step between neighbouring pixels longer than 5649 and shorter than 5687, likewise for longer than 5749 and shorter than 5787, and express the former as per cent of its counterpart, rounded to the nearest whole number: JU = 445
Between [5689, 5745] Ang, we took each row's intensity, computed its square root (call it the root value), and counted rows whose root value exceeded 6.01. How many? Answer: 22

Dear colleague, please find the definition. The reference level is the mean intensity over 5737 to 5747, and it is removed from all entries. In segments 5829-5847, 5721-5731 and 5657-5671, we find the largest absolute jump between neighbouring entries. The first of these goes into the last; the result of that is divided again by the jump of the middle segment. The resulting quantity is 0.31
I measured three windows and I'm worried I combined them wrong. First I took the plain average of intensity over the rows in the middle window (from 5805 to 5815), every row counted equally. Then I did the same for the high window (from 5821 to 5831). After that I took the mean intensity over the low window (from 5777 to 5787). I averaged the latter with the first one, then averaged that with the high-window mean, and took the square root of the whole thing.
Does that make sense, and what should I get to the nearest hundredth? 6.32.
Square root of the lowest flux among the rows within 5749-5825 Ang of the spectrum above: 3.4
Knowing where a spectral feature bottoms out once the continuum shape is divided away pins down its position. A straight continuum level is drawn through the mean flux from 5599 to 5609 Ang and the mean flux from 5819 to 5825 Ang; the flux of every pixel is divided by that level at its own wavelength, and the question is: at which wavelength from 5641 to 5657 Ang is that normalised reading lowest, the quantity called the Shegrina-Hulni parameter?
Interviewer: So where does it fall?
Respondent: 5646.0 Ang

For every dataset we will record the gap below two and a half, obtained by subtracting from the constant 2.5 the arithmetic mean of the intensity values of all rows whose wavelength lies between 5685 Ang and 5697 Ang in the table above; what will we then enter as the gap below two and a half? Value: -36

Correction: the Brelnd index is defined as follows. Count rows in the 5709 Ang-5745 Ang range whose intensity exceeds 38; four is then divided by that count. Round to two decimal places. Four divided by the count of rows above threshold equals 0.40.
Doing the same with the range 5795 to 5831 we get 0.25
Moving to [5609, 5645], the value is 0.80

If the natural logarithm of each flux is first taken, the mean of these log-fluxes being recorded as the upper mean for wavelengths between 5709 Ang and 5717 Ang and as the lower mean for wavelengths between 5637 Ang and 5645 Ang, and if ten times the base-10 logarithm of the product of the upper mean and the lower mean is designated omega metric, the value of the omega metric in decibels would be 11.22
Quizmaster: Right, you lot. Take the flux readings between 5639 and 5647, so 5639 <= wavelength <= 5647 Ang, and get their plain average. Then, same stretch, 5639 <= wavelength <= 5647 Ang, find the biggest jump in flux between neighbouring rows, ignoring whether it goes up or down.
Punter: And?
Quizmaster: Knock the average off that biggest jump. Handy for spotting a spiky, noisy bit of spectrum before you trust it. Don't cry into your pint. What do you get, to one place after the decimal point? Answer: -31.1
